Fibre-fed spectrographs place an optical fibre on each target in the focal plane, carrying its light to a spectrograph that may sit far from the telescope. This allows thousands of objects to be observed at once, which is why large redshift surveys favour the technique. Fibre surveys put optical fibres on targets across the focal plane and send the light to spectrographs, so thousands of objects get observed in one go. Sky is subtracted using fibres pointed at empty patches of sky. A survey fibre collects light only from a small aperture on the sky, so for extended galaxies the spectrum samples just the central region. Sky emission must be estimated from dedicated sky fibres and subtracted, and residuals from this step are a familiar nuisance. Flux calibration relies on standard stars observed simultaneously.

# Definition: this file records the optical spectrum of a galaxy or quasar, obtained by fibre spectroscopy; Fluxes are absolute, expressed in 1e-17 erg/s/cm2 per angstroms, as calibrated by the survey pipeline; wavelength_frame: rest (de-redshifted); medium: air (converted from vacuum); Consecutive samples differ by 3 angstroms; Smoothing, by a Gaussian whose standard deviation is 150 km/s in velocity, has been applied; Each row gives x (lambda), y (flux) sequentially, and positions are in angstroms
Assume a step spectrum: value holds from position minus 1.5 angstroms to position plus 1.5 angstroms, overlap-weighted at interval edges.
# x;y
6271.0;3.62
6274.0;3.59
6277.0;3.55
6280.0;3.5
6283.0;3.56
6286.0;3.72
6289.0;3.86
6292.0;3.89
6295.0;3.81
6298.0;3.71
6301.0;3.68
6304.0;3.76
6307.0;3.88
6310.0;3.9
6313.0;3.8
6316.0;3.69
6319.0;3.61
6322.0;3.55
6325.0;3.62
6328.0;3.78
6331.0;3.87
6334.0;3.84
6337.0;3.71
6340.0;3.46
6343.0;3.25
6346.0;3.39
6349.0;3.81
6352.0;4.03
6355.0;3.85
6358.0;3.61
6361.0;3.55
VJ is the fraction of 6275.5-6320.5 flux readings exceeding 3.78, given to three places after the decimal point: 0.400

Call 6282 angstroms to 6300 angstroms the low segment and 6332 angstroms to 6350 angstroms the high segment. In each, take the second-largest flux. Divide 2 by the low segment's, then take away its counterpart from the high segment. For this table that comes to -3.29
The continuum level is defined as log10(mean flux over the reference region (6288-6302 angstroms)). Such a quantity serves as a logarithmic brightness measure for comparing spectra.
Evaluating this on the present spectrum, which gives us 0.579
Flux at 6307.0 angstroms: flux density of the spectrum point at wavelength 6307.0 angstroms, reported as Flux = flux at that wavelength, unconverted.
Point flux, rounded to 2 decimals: 3.88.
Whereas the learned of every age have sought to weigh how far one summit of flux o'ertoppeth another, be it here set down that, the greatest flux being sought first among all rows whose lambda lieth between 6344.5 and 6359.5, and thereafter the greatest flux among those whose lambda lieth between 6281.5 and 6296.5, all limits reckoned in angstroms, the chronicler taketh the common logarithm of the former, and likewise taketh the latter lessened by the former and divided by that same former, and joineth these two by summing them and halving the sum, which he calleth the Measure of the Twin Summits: 0.285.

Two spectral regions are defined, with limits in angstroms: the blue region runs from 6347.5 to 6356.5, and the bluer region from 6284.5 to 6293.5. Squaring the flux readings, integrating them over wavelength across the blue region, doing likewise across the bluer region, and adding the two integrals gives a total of 268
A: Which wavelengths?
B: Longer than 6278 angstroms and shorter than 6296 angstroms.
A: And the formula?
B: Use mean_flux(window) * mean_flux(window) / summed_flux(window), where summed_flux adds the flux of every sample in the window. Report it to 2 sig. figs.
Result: 0.62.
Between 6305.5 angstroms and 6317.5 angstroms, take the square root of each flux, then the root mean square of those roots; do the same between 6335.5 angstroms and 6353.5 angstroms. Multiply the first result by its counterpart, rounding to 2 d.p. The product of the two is 3.71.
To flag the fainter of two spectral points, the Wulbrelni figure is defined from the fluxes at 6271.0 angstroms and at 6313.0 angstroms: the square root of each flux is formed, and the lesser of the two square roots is 1.90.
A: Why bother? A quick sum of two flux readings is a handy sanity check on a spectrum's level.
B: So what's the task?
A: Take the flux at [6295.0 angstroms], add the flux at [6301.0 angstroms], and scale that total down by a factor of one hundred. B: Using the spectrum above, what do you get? 0.075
